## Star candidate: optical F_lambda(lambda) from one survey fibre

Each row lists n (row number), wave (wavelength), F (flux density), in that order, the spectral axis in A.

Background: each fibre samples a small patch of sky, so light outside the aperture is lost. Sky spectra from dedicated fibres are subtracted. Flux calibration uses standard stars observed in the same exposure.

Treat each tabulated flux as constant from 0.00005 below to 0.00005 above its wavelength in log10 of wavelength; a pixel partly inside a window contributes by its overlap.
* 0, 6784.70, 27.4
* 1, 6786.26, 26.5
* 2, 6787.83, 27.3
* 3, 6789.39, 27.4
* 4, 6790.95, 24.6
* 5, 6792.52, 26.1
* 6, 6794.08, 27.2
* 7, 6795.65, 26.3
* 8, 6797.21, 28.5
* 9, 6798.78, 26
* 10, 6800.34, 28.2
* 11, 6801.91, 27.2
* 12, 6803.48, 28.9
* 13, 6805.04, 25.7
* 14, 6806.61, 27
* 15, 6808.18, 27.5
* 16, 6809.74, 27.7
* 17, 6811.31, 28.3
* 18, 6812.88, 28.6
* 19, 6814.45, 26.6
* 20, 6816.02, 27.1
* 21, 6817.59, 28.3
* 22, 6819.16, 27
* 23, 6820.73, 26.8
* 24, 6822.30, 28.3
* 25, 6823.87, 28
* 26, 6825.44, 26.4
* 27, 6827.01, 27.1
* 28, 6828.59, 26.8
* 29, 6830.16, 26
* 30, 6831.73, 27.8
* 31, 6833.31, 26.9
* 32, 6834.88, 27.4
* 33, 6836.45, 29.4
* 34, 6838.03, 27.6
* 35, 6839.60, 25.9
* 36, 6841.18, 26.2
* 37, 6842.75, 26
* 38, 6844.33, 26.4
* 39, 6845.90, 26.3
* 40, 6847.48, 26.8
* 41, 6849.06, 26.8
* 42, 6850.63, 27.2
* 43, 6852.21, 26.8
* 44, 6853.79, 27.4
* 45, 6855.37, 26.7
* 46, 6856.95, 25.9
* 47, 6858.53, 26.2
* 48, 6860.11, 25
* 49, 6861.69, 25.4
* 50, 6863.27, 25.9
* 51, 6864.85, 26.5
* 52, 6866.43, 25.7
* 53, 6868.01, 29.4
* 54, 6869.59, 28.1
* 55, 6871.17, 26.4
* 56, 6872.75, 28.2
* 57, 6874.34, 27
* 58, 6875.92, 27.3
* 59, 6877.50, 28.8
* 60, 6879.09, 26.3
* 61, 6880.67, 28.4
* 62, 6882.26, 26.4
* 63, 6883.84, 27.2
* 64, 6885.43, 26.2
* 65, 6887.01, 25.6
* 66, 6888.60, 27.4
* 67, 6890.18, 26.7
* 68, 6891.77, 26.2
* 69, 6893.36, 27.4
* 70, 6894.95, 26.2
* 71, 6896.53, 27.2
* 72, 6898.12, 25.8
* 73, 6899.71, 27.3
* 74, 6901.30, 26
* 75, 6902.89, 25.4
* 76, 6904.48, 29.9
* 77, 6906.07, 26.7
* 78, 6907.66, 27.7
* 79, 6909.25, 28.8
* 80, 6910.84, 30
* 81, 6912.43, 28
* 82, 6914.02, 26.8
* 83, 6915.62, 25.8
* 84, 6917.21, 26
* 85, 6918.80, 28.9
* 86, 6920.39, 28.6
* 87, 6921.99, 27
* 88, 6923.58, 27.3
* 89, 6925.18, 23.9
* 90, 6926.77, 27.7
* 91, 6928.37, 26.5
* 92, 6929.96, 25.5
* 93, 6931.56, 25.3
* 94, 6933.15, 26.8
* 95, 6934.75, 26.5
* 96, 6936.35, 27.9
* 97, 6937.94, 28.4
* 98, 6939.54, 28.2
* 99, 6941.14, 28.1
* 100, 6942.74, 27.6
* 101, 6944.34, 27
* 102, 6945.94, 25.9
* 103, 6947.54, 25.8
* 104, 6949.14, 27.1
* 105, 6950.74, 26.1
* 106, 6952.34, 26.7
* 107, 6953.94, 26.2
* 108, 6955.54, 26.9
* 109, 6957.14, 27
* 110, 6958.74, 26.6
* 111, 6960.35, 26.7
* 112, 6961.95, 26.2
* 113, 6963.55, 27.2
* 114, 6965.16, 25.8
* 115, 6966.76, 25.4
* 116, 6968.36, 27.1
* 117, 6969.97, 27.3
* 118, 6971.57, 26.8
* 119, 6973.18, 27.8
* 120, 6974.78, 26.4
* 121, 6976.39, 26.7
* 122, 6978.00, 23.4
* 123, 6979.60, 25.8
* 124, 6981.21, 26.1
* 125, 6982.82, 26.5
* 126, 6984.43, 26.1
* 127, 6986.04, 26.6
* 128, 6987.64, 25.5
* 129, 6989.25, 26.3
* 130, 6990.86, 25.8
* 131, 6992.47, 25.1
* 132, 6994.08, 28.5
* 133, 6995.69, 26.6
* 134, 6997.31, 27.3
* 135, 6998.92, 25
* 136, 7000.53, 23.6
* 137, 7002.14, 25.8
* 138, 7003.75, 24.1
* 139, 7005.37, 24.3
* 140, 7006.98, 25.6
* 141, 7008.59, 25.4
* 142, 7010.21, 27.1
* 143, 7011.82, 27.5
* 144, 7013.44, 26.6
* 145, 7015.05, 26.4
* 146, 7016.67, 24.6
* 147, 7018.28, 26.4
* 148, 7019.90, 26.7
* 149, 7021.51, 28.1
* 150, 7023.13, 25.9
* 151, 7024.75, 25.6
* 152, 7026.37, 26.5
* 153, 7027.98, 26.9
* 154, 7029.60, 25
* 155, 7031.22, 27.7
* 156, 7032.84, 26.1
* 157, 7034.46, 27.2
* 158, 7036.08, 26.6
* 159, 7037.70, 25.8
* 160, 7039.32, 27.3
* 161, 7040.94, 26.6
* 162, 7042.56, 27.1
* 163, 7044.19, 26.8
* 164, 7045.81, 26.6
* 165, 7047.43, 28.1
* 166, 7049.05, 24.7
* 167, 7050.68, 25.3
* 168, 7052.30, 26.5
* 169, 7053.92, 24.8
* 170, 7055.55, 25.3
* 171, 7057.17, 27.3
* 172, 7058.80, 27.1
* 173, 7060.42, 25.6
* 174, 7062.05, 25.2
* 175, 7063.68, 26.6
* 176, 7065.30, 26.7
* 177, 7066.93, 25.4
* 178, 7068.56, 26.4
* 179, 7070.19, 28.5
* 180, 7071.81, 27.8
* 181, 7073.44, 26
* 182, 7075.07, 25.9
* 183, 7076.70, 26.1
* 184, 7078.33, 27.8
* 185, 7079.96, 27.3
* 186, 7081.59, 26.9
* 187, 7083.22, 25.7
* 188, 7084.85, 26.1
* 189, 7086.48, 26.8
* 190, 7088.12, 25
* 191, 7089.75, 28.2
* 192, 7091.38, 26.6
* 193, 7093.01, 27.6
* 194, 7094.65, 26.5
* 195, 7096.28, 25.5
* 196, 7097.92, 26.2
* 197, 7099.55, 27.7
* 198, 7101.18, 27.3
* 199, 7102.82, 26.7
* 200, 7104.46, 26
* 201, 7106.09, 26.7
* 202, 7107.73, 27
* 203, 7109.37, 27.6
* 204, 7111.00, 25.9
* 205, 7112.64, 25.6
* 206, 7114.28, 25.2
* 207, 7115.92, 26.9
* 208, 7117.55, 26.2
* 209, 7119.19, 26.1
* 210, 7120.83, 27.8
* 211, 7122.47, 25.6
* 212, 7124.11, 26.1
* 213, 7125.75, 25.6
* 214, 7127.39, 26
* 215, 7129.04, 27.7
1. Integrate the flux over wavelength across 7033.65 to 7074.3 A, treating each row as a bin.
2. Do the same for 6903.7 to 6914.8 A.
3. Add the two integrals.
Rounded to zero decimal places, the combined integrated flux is 1389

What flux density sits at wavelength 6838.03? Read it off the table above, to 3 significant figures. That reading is 27.6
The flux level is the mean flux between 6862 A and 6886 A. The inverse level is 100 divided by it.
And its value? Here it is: 3.68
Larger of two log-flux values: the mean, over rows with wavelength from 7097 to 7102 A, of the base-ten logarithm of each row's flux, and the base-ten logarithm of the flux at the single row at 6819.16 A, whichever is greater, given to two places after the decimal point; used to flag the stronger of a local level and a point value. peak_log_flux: 1.43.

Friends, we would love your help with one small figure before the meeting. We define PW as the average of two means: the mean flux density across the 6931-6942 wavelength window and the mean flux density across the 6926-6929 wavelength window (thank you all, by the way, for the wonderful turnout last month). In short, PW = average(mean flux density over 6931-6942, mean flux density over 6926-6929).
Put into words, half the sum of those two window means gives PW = 27.2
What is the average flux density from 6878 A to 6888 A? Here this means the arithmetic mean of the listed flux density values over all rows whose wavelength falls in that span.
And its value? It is 26.7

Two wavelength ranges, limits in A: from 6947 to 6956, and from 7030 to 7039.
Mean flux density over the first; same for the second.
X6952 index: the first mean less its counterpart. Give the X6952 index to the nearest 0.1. -0.2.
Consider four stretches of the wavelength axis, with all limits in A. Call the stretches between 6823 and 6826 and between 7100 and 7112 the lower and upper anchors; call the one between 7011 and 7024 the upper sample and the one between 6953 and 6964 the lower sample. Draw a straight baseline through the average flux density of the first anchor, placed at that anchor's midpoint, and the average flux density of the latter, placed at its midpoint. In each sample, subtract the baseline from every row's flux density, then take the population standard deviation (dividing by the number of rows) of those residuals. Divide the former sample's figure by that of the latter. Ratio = 2.7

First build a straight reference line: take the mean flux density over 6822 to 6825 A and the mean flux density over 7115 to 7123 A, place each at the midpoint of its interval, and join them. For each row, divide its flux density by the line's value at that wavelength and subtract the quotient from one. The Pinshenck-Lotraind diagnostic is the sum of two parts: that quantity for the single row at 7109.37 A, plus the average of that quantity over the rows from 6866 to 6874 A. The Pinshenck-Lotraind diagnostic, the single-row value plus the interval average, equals -0.03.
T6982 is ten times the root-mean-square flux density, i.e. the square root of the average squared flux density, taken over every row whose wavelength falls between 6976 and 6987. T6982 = 259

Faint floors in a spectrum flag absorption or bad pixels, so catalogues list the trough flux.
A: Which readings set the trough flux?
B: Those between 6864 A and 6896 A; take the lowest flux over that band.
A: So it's 25.6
